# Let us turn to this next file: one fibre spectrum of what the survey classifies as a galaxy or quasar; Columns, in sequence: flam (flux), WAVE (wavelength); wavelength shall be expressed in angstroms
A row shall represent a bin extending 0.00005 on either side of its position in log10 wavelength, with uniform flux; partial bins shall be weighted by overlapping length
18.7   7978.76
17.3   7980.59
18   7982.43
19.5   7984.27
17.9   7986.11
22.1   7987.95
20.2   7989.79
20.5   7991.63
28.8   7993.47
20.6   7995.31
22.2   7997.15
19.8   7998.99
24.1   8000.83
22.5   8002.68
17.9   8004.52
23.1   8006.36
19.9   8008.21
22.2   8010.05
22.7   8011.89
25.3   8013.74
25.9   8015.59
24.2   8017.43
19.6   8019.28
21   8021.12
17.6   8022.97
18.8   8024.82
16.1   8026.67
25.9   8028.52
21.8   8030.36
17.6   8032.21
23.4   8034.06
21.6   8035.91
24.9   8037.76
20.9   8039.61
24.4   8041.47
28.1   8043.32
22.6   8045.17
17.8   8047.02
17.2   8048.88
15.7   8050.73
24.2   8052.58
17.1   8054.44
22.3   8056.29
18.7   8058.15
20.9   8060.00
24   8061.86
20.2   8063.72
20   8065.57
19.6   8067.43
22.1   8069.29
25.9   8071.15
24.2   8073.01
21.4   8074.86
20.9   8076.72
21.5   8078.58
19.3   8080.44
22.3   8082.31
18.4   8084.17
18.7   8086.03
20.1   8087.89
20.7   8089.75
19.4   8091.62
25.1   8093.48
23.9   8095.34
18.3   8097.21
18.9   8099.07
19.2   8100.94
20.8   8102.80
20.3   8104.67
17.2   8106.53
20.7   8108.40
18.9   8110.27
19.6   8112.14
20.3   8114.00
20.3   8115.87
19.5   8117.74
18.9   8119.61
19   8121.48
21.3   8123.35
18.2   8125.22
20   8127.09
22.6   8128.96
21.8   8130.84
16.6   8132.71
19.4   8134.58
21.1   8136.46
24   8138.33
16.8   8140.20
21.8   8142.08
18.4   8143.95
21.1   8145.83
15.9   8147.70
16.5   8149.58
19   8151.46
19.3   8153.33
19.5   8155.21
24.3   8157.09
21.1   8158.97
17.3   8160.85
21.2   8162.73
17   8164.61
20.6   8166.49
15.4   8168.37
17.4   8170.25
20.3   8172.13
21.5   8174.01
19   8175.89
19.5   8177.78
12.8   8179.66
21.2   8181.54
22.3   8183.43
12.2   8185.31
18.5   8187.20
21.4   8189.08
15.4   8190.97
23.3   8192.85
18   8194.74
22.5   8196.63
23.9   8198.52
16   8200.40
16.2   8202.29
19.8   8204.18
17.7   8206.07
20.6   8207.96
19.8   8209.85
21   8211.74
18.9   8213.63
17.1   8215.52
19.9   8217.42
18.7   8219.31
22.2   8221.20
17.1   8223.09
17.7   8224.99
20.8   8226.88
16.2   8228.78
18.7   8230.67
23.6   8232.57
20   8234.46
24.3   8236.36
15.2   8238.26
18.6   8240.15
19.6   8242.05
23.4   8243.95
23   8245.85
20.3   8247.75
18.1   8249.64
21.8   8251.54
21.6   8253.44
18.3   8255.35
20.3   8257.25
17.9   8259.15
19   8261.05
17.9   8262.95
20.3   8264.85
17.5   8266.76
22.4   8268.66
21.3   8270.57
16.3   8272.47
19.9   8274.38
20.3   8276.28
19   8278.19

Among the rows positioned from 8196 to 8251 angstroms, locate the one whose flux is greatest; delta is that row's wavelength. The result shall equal 8236.36 angstroms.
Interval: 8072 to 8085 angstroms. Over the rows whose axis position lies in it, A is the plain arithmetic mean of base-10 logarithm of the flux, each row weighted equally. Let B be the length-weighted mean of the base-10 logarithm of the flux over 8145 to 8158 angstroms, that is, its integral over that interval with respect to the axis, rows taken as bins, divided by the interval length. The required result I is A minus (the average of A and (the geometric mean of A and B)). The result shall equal 0.010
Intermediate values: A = 1.32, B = 1.28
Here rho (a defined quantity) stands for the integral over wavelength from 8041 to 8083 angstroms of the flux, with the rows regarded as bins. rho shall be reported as 894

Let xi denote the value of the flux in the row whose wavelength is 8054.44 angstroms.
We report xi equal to 17.1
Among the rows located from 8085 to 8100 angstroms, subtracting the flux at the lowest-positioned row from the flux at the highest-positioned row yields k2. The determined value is 0.2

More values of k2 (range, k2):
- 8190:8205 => 4.4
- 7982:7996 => 2.6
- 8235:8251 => -6.2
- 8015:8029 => 0.0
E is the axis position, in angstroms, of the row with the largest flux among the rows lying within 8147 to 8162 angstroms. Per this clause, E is 8157.09 angstroms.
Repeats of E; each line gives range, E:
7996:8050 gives 8043.32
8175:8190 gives 8183.43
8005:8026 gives 8015.59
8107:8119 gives 8108.40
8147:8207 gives 8157.09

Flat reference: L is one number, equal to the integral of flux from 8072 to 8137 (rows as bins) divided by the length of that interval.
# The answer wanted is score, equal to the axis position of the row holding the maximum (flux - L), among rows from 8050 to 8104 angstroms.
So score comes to 8071.15 angstroms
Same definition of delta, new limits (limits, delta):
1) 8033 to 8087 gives 8043.32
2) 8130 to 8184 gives 8157.09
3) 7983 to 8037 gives 7993.47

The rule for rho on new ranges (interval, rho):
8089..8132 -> 868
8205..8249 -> 869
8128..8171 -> 838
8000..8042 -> 914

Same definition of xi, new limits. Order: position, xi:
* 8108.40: 20.7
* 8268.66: 22.4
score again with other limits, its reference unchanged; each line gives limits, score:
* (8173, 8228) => 8198.52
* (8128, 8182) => 8157.09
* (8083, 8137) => 8093.48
